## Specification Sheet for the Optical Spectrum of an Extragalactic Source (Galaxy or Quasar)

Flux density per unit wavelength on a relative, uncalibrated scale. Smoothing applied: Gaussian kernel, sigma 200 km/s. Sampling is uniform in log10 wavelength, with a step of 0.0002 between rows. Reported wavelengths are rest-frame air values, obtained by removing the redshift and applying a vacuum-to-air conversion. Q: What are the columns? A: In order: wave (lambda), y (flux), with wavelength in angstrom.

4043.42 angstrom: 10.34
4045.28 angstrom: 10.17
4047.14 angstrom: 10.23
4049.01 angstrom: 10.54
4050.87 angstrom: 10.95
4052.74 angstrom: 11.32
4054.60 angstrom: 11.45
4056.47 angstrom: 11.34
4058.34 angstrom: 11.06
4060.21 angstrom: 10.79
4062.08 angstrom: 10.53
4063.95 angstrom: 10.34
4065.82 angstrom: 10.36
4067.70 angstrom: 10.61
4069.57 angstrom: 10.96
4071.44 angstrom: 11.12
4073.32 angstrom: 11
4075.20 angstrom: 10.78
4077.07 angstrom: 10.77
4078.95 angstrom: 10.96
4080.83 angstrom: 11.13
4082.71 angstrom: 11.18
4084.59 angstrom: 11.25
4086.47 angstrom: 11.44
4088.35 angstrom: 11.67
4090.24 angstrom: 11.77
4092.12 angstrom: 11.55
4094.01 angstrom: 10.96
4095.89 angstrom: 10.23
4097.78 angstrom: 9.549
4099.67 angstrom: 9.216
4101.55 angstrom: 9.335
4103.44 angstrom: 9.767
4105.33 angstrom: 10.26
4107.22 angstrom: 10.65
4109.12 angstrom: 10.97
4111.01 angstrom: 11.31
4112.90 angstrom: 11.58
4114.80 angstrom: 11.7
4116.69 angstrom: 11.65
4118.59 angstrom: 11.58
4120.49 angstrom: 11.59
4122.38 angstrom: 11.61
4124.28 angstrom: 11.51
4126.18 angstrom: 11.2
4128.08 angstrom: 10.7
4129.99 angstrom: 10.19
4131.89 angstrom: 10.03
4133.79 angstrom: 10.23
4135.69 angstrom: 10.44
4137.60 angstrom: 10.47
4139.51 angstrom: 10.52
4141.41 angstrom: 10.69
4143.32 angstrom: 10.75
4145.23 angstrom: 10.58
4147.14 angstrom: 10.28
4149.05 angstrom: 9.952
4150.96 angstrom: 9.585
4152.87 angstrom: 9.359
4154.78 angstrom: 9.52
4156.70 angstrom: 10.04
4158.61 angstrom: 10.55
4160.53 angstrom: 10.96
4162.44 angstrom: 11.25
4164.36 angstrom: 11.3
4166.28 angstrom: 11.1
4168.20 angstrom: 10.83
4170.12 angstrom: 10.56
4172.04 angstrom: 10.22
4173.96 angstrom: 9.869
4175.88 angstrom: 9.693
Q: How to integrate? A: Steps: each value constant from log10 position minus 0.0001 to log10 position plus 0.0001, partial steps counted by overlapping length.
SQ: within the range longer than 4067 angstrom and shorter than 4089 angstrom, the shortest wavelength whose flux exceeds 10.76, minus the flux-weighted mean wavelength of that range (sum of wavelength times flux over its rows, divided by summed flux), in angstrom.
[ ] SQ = -8.6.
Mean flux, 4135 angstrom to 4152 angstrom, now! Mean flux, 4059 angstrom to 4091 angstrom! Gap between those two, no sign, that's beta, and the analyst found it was 0.62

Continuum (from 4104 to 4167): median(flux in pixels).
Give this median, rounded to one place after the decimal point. 10.7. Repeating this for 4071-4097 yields 11.1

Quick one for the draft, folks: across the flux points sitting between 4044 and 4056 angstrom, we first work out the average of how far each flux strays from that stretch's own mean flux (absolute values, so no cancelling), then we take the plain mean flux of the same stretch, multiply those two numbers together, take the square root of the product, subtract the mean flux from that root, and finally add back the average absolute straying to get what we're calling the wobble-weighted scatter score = -8.1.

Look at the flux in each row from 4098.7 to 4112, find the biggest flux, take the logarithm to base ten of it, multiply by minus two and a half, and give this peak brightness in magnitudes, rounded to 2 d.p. -2.63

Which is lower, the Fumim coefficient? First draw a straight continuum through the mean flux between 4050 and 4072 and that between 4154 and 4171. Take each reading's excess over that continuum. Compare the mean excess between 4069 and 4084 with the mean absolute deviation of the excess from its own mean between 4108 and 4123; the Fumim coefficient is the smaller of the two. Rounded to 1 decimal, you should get 0.1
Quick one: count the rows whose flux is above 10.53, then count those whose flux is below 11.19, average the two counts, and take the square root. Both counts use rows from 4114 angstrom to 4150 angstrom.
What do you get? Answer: 3.4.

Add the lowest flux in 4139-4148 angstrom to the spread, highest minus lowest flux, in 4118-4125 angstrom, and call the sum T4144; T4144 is 10.38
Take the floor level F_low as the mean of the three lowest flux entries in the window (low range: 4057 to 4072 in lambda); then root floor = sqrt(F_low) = 3.23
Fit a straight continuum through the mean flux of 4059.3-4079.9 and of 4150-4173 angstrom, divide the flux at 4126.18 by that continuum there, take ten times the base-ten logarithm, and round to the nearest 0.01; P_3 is 0.26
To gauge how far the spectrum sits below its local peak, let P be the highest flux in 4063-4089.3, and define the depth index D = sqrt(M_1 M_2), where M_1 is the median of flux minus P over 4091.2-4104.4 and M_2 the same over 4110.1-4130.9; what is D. 0.41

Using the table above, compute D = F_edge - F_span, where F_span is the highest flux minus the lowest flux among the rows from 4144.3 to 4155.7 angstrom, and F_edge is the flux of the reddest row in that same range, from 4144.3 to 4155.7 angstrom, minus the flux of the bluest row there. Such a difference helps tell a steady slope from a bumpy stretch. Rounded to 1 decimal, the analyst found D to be -2.3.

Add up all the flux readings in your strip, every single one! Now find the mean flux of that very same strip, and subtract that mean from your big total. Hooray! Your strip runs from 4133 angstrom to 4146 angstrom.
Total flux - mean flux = 63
